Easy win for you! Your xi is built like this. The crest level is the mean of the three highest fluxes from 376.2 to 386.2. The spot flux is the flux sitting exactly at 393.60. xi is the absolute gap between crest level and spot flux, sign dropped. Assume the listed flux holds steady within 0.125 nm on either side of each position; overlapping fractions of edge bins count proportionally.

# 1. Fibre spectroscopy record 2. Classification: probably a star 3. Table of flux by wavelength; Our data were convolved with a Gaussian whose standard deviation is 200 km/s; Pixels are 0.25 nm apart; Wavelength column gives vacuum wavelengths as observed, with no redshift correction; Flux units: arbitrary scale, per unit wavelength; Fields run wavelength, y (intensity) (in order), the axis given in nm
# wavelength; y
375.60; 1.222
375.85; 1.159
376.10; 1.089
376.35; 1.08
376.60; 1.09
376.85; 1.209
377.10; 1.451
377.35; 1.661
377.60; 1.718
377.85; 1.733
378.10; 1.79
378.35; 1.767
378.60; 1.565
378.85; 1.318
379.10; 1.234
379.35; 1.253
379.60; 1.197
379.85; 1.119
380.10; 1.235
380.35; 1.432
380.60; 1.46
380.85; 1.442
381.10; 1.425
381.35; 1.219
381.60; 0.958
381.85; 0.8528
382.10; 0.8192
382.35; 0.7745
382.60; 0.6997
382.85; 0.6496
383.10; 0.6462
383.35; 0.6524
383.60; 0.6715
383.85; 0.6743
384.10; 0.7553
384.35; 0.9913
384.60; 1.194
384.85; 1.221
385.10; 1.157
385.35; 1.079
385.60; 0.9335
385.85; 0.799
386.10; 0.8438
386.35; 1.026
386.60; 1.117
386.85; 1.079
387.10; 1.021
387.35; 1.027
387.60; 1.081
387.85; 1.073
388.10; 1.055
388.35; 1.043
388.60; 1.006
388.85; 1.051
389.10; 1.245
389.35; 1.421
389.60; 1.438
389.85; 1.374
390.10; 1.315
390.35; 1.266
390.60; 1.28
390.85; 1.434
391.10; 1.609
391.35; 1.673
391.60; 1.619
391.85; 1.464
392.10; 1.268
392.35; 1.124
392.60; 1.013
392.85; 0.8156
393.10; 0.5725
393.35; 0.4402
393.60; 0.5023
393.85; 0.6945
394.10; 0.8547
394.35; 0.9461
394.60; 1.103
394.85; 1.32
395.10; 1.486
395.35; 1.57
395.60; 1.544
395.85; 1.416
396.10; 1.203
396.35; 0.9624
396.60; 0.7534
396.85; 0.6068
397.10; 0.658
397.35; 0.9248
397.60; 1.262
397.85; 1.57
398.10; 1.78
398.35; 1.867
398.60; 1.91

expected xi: 1.3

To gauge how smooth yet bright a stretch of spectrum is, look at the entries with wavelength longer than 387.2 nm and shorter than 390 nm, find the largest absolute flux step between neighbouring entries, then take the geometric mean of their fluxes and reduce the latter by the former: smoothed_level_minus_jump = 1.0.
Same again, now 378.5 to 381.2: 1.1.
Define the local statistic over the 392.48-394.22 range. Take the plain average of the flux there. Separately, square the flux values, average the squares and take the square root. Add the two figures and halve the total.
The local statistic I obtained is 0.71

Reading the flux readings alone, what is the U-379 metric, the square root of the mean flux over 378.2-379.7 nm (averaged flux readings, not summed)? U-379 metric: 1.18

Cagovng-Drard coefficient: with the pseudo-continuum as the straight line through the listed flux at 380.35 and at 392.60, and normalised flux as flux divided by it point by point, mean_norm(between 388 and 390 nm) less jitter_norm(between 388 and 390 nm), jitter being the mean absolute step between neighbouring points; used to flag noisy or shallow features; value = 1.0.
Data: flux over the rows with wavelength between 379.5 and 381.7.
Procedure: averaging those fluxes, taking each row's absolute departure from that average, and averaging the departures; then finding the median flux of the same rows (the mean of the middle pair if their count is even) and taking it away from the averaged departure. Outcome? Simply -1.1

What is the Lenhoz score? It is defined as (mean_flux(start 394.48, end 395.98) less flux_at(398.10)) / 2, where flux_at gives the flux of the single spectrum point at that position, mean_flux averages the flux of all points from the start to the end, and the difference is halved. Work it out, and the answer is -0.19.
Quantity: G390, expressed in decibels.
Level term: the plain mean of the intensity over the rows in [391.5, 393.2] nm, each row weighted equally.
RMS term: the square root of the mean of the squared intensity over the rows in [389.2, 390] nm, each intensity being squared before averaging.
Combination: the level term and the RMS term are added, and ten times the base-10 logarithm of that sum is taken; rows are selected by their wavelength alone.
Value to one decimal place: 4.0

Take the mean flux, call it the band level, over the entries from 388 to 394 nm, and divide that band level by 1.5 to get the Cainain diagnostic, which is 0.77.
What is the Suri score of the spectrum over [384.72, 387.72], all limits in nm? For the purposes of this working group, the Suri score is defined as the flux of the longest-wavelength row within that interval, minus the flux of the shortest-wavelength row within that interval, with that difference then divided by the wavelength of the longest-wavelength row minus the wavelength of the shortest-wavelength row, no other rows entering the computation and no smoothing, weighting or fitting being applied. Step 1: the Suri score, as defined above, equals -0.05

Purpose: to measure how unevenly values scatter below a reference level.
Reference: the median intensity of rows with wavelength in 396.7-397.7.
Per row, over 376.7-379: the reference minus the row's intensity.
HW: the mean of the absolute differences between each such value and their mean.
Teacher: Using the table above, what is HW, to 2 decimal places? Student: 0.17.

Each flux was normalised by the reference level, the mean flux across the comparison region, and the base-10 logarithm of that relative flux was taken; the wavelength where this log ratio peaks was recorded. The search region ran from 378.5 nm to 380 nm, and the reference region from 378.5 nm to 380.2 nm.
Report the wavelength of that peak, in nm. 378.60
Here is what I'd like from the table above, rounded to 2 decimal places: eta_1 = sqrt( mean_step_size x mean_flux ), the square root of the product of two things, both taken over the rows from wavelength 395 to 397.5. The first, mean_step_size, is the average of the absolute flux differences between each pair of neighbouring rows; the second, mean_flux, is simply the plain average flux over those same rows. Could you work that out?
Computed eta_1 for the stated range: 0.41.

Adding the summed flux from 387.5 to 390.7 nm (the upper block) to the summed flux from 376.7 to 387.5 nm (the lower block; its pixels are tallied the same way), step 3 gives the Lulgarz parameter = 65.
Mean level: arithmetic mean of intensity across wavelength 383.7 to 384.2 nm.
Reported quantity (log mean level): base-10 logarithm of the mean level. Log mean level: -0.15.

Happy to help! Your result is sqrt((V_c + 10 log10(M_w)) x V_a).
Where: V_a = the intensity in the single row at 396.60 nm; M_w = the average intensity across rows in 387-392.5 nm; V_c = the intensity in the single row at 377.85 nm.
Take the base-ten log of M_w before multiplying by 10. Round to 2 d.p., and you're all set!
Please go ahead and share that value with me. 1.44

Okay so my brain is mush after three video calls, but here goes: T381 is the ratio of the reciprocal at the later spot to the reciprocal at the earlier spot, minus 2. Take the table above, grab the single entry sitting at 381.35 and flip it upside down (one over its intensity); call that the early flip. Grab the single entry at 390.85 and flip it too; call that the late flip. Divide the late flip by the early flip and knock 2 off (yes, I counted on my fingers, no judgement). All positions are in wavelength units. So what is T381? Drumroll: -1.1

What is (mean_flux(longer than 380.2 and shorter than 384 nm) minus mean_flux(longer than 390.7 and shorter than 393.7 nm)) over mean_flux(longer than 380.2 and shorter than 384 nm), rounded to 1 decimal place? -0.2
